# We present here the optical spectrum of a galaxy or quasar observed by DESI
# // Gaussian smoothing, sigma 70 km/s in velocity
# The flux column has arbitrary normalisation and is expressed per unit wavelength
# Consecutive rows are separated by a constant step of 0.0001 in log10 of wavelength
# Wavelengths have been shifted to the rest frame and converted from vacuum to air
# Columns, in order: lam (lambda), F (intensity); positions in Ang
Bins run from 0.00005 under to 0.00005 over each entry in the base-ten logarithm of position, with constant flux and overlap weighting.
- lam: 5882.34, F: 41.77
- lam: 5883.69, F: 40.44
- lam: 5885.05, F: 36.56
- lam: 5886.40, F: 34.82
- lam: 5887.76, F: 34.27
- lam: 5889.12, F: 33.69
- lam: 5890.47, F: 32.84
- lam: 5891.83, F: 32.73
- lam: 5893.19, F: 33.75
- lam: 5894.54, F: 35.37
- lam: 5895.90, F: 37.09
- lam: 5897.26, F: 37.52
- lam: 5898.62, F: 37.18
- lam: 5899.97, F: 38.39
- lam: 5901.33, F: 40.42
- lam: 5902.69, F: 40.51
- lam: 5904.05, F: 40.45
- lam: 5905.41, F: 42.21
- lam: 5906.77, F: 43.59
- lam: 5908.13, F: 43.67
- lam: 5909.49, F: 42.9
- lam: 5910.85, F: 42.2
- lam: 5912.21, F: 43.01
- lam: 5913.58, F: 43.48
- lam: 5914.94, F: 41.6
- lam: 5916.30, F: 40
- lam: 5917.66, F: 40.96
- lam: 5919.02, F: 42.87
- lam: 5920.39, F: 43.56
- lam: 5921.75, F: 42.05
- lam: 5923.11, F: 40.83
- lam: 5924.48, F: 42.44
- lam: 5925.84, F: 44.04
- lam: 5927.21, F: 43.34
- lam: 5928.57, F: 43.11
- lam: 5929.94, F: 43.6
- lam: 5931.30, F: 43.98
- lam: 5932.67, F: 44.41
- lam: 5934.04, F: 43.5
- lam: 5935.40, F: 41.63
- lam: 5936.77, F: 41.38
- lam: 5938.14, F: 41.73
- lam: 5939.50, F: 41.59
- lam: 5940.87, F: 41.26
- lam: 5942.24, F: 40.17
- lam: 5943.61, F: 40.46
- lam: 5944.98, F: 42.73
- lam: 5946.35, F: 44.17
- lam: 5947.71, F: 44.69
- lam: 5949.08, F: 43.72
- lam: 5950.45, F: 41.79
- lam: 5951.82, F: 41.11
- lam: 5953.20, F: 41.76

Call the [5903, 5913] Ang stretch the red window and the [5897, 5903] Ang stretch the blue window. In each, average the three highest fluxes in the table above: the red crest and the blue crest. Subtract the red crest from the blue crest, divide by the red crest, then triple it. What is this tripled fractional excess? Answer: -0.3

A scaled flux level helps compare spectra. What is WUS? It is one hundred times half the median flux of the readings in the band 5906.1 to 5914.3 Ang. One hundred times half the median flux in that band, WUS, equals 2162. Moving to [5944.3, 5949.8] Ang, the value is 2197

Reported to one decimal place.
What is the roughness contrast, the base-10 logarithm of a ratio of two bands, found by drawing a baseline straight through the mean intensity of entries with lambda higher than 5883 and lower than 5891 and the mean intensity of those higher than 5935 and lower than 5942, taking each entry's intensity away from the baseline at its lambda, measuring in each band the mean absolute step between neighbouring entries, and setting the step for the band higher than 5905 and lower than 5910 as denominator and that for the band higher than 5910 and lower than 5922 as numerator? 0.2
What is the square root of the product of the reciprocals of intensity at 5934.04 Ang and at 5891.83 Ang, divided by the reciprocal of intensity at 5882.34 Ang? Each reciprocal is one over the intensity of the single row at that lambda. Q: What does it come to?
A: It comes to 1.11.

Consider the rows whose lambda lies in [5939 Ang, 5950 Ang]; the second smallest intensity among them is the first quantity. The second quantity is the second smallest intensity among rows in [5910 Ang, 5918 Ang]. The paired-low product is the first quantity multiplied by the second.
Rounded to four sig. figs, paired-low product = 1657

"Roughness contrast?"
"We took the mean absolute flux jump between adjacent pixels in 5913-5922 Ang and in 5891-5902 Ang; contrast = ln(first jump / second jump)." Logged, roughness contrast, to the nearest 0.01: 0.18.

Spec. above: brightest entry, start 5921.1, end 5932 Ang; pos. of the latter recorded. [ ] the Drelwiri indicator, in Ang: 5925.84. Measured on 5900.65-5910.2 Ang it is 5908.13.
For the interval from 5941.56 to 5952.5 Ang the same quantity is 5947.71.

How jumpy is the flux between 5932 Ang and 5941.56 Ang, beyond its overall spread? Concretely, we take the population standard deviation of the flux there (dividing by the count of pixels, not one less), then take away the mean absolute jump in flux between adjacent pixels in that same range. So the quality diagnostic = 0.5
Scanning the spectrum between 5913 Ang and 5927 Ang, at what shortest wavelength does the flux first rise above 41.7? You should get 5913.58 Ang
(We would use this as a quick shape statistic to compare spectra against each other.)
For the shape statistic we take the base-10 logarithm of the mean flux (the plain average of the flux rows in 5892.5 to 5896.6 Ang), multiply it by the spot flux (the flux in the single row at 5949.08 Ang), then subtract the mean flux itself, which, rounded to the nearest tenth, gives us 32.3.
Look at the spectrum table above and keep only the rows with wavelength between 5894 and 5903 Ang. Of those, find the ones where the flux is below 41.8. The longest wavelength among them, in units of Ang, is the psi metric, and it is 5902.69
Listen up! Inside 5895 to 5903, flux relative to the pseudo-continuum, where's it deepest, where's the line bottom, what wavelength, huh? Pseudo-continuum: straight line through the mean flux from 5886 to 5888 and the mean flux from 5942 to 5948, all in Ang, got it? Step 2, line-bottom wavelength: 5898.62 Ang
